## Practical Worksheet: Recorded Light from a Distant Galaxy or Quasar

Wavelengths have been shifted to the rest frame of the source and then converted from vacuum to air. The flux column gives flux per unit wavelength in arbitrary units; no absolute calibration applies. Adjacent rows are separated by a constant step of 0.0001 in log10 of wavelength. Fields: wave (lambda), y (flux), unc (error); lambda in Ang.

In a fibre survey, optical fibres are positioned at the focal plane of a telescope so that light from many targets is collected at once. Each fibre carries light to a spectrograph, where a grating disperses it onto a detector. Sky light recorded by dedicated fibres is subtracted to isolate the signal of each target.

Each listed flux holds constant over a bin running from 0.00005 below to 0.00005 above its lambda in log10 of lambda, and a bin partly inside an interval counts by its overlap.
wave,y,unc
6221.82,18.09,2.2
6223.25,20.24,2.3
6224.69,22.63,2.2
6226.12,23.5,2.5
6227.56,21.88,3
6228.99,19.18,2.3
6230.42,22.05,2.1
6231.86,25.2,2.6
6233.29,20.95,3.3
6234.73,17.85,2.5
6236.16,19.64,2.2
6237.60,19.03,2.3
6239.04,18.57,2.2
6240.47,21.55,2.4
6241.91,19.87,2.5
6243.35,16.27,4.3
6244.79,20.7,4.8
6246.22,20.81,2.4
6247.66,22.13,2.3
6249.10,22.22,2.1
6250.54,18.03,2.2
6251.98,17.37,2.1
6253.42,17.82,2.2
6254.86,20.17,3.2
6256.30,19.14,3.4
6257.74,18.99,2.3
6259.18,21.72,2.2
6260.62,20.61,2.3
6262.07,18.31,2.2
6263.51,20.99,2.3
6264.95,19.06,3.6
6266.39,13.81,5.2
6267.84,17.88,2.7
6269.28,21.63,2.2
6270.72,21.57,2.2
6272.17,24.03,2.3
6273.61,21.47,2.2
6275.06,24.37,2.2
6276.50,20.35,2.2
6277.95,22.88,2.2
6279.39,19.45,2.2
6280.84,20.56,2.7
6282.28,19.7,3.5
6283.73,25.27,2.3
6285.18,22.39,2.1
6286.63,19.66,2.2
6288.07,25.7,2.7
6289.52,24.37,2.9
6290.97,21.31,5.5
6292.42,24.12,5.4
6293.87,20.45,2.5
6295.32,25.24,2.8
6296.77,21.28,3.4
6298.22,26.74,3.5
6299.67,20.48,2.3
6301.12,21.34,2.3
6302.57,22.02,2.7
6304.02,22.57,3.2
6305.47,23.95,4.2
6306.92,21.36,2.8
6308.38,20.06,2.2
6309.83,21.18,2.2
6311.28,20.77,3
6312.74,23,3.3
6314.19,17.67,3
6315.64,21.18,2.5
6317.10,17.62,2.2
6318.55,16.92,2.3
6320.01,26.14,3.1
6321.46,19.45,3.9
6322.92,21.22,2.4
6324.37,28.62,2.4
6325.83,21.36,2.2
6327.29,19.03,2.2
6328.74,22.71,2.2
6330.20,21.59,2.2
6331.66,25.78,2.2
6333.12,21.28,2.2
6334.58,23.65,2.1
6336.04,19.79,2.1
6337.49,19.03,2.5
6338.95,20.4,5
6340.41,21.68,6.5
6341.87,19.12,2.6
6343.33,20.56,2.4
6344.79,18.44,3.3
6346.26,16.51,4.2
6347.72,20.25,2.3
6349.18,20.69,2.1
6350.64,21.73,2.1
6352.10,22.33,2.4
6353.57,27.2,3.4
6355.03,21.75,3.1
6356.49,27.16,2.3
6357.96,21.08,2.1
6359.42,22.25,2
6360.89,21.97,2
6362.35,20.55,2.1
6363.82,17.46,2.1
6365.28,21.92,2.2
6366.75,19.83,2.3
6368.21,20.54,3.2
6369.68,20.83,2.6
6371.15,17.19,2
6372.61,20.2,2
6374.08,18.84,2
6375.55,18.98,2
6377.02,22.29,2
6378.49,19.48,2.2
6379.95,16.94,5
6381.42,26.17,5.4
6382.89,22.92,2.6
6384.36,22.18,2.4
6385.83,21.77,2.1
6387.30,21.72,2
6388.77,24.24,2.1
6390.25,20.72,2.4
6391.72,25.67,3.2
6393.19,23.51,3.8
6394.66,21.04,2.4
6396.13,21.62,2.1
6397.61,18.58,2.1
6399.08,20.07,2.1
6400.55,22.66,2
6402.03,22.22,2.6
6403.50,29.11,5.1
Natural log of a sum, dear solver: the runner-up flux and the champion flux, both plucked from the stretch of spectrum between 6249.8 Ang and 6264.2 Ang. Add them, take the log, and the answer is 3.75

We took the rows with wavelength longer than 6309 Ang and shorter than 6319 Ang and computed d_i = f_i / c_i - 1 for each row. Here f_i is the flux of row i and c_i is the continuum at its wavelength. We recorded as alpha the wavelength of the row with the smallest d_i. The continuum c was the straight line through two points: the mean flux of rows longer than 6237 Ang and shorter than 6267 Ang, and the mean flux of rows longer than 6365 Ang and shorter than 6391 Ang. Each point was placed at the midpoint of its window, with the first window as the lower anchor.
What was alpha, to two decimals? 6318.55 Ang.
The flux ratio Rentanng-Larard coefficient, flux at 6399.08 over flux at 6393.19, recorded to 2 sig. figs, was 0.85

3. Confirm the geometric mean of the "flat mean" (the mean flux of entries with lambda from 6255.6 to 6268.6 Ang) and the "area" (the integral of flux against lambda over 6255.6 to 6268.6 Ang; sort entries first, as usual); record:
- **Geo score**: 68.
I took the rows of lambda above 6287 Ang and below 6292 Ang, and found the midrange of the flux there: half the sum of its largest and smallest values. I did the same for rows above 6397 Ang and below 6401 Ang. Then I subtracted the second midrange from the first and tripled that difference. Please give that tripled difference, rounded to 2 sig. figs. 8.7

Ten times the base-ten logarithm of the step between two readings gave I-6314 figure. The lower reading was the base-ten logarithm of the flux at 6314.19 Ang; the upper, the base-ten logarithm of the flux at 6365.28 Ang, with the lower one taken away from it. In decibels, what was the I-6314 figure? -10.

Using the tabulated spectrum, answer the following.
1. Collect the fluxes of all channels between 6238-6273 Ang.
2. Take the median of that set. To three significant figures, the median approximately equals 20.0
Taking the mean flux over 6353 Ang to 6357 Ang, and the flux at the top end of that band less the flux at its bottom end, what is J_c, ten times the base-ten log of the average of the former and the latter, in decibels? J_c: 11.0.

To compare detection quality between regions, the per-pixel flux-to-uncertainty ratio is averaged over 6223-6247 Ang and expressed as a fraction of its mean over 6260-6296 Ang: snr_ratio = 0.97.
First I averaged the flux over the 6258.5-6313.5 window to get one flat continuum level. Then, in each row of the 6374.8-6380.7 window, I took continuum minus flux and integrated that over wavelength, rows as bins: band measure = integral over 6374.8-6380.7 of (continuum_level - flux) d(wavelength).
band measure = 13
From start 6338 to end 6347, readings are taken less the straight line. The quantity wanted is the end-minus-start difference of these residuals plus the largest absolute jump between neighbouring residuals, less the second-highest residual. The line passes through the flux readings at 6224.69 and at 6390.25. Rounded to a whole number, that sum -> -1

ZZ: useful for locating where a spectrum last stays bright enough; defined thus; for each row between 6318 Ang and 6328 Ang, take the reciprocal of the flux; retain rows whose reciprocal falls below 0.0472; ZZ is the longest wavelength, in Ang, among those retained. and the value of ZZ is 6325.83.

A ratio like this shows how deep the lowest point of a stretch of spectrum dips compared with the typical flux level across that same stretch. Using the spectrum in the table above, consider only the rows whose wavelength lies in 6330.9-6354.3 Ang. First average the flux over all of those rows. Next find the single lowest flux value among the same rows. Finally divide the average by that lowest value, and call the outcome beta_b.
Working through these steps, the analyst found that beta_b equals 1.28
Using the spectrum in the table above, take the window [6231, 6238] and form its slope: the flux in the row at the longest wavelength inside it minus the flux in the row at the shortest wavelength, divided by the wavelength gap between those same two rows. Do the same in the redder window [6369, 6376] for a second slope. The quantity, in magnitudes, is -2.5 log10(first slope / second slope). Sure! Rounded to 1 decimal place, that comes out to -1.3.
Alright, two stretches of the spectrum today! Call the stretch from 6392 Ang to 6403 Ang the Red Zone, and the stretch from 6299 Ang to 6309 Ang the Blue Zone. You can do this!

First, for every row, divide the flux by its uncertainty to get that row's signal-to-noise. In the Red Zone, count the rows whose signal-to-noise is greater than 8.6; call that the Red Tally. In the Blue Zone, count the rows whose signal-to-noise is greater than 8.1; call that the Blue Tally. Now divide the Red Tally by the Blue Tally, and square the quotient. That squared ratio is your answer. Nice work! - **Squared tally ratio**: 1.6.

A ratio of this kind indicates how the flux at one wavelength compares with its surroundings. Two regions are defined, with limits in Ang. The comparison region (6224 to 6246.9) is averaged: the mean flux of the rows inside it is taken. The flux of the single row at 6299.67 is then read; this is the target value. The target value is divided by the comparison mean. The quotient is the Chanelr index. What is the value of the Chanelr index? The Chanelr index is 0.99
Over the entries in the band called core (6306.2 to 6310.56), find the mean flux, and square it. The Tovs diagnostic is 435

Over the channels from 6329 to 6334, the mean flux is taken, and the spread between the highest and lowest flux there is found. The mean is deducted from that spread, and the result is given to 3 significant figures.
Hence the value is -18.4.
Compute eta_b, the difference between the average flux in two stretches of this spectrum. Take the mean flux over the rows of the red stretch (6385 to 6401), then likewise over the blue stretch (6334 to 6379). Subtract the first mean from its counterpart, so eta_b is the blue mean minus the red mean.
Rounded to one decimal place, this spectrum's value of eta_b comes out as -1.2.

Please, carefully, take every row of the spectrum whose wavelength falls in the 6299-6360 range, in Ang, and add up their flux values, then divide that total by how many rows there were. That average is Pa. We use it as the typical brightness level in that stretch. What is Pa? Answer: 21.5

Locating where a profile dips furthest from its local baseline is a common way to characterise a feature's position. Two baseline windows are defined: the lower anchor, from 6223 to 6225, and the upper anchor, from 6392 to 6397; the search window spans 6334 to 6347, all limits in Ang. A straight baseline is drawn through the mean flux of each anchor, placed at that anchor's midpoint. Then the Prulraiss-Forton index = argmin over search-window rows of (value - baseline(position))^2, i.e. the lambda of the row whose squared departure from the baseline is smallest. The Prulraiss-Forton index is 6340.41 Ang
